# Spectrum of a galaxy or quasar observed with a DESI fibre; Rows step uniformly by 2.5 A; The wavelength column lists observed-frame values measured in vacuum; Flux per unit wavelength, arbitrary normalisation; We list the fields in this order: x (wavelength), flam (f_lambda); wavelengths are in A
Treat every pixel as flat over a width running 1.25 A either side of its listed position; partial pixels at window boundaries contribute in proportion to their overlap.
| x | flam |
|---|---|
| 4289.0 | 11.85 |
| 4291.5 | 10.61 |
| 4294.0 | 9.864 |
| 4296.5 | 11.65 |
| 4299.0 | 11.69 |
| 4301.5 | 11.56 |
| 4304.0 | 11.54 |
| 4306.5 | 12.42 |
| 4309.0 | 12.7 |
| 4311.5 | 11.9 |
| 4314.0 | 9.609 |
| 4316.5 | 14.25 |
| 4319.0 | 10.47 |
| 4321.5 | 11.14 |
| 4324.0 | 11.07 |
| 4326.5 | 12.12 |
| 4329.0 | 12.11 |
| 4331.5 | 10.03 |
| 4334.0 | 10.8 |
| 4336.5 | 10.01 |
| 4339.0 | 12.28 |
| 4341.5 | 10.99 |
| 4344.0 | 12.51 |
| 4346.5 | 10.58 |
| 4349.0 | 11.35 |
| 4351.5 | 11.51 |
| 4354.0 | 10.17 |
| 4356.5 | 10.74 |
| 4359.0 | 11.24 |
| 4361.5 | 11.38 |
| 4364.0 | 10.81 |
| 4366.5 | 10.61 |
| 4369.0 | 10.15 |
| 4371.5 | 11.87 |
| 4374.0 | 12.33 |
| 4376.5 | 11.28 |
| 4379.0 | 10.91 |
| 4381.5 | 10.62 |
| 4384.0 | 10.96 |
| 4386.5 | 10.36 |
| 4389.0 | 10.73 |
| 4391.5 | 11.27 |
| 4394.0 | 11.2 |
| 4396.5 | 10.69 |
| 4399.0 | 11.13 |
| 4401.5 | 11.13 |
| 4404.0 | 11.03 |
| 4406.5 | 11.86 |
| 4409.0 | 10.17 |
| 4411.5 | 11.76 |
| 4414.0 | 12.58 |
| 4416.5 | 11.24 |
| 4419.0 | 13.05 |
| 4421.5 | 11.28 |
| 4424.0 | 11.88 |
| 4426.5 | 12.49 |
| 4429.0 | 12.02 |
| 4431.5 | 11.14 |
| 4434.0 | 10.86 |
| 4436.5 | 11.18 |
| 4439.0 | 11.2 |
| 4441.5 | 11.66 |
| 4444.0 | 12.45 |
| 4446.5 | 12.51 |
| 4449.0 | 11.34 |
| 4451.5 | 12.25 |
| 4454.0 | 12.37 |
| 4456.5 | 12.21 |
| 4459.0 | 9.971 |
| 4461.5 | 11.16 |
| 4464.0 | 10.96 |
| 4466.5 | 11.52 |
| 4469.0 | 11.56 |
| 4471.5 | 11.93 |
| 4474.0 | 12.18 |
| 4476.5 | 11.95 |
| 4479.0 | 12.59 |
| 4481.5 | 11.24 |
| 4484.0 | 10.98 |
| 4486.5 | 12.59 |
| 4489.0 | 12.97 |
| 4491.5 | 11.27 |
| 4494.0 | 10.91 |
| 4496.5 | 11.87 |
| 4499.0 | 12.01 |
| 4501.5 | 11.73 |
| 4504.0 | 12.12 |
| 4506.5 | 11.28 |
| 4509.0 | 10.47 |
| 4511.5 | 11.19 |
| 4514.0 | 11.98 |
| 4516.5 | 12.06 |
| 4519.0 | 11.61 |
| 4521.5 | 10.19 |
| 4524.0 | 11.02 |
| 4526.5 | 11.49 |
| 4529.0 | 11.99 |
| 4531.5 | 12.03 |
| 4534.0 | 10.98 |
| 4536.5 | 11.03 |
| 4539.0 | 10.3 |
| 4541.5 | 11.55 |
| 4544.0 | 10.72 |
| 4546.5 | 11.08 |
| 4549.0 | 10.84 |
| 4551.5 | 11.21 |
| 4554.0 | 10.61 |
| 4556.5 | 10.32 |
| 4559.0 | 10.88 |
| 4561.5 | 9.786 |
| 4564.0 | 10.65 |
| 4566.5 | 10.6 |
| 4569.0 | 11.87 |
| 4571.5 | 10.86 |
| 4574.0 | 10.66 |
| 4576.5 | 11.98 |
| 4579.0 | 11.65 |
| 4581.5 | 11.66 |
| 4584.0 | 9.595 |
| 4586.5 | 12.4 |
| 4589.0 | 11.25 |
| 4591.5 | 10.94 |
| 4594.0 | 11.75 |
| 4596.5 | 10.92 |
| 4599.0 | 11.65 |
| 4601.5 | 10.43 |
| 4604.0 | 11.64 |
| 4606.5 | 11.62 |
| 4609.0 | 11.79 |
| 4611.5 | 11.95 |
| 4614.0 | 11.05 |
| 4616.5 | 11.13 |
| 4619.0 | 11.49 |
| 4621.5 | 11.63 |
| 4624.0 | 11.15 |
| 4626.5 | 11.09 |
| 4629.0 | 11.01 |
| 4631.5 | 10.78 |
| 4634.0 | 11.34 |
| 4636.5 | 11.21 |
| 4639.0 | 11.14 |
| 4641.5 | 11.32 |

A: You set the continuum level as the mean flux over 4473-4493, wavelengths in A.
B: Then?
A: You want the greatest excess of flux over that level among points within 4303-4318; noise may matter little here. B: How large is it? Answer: 2.3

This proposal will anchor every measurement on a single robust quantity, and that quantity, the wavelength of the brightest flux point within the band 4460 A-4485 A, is 4479.0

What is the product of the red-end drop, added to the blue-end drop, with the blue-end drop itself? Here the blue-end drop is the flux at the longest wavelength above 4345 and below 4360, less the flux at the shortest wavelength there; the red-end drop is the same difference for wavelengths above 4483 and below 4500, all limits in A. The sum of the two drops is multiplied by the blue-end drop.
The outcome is 1.1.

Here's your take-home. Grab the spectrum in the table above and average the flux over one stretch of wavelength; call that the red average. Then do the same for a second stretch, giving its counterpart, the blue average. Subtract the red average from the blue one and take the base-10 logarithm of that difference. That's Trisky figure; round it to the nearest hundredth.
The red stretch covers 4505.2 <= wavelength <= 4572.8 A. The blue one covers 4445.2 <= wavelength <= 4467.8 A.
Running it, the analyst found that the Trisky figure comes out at -0.28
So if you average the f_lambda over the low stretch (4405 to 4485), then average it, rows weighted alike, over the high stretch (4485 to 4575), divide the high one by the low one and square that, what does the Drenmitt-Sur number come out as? 0.93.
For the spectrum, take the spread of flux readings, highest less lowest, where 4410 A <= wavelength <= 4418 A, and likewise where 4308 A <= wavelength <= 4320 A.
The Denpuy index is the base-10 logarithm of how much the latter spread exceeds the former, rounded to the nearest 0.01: 0.52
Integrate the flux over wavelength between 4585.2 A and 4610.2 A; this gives 286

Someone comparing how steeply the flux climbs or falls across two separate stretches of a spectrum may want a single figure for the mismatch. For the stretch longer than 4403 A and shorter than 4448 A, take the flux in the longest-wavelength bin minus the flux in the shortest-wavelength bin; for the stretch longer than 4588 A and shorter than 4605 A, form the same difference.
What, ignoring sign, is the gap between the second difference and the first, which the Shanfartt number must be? 1.1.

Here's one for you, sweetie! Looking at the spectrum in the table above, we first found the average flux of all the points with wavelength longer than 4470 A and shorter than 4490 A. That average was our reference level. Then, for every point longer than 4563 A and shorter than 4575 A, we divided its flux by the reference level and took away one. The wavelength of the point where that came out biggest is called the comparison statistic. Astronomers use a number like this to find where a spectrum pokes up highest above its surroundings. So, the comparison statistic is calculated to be 4569.0 A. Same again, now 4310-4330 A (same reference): 4316.5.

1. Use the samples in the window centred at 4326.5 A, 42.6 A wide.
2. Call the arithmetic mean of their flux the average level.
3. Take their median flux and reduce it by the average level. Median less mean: -0.33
